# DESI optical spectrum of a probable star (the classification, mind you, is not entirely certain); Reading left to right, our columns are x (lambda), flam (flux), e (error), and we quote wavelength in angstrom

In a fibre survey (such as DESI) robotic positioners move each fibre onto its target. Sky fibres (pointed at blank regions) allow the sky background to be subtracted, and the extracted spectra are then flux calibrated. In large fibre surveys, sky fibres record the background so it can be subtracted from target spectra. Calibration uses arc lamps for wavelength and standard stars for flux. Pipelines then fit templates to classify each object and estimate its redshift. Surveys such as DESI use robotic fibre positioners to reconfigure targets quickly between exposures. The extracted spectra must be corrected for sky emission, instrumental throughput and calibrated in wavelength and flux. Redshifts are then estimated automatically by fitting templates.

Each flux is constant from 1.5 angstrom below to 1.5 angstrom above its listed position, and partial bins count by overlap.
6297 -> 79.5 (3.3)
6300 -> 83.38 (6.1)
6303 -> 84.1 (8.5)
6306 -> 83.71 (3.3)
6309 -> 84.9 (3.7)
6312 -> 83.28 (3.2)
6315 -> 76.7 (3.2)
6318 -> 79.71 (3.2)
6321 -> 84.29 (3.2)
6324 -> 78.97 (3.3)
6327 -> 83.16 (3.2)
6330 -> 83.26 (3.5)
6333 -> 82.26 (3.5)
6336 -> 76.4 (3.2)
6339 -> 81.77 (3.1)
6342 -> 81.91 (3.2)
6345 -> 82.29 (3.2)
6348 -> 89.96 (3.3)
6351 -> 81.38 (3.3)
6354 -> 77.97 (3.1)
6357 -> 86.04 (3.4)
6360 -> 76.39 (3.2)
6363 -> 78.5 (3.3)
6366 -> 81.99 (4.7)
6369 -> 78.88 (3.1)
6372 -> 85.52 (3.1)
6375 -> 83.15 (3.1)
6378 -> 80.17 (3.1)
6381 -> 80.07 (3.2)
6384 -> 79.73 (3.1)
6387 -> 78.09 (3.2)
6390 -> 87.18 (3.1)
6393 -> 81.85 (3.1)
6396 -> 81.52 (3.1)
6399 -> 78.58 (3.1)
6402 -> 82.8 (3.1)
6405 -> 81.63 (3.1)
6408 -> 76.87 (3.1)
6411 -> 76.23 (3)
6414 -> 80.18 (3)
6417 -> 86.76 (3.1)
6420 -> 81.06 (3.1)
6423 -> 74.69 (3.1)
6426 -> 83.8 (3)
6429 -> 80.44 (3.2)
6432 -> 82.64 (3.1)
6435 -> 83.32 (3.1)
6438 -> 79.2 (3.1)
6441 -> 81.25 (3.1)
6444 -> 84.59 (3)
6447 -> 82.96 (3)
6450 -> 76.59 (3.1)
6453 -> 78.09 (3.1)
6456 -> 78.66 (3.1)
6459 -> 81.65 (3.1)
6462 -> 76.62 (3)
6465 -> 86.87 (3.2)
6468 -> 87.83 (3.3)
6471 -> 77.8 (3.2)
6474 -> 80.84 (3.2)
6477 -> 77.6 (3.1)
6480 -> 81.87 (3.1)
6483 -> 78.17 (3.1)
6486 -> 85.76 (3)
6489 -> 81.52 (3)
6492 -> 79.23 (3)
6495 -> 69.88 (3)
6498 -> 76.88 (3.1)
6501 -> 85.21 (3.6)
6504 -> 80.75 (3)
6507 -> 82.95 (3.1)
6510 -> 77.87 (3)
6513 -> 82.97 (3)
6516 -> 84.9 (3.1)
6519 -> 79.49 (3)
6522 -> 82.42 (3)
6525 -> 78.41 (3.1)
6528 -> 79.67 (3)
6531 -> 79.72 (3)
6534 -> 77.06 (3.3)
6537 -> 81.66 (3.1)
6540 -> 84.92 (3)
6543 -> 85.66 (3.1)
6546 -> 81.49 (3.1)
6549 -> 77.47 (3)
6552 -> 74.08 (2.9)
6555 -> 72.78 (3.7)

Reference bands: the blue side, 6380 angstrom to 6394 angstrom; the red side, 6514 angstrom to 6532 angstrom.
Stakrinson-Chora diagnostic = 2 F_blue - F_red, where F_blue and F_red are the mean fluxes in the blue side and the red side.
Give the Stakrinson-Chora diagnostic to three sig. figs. 82.0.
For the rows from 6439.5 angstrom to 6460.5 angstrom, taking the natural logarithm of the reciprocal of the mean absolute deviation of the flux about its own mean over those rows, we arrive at -0.86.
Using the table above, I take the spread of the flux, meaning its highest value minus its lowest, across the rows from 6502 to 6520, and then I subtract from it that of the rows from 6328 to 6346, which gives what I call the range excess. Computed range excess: 0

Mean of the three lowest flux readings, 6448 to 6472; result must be 77.0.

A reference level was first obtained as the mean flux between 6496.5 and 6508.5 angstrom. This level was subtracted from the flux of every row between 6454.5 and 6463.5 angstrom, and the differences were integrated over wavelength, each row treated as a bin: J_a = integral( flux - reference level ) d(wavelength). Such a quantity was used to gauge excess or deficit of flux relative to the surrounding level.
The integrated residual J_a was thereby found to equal -22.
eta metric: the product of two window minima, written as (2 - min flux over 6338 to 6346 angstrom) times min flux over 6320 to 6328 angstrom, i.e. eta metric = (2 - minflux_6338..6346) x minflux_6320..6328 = -6299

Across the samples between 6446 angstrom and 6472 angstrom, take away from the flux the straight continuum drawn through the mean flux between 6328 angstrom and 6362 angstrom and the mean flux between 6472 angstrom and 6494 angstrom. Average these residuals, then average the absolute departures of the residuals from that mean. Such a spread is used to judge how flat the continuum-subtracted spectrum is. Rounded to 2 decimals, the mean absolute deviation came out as 3.60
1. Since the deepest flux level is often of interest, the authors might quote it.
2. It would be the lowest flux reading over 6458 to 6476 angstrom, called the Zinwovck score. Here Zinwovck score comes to 76.62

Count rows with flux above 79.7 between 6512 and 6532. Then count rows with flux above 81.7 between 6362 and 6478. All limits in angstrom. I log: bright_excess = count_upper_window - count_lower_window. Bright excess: -10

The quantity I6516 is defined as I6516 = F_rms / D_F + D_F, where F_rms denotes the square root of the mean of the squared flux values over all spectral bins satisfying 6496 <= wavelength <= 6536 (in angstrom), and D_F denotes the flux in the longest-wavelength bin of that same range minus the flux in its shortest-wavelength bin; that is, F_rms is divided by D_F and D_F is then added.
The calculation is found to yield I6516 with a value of 448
